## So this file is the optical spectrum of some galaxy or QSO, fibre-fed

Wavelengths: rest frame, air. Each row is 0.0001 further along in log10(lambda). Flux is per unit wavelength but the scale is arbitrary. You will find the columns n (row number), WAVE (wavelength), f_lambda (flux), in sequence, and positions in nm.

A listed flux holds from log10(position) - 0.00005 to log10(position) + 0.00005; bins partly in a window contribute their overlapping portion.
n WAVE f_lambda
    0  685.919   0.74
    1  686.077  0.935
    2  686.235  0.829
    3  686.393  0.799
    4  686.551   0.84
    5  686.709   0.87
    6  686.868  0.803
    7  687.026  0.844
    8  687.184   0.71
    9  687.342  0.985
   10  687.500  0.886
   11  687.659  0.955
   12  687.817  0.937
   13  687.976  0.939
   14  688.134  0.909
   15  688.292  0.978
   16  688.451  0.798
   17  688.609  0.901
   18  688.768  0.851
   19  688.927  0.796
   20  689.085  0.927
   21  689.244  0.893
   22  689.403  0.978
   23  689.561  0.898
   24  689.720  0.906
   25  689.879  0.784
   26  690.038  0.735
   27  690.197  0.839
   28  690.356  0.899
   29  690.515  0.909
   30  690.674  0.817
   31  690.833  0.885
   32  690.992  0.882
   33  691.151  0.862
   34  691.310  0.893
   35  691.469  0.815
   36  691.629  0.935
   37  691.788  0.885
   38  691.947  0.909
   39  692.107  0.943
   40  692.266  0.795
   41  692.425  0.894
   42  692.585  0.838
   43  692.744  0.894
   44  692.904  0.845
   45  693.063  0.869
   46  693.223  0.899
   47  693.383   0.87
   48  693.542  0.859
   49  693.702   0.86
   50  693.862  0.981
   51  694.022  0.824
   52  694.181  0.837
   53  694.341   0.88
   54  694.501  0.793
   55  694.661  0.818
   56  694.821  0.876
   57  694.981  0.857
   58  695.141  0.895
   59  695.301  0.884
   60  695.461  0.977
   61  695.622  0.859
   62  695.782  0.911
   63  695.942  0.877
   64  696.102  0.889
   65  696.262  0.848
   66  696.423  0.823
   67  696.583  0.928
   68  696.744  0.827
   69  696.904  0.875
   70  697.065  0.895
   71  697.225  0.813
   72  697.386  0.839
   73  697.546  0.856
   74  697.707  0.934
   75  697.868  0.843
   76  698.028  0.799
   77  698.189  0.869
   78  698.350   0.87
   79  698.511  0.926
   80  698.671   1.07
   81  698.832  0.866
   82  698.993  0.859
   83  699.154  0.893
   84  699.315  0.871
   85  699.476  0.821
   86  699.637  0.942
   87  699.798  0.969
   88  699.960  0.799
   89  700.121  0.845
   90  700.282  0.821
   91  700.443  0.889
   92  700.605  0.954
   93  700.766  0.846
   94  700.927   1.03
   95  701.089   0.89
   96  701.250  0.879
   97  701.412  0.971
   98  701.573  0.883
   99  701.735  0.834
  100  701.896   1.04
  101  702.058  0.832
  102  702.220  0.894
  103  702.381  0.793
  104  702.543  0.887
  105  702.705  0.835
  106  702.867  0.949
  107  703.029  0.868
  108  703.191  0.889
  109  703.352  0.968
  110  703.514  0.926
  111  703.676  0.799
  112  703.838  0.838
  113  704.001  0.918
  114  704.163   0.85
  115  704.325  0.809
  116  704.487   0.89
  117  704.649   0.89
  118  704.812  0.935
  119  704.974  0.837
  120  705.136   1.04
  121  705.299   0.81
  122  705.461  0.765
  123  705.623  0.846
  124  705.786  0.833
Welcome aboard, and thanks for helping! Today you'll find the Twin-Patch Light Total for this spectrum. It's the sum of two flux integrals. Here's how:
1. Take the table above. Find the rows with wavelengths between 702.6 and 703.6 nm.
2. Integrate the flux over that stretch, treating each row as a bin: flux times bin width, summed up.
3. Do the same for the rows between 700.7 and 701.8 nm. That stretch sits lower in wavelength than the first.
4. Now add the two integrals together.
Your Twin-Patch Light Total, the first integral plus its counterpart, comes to 1.90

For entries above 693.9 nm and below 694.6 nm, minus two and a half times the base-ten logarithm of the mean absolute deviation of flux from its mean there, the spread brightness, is 4.01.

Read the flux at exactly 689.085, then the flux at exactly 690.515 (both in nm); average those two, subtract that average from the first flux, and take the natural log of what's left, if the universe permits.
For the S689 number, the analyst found -4.71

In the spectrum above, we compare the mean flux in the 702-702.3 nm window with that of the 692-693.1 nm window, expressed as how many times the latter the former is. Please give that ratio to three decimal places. 0.994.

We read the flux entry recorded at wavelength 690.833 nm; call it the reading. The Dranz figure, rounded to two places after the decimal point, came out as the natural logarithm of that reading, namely -0.12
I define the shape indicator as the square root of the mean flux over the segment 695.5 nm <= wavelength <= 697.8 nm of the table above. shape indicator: 0.933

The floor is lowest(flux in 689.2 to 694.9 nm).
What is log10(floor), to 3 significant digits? -0.134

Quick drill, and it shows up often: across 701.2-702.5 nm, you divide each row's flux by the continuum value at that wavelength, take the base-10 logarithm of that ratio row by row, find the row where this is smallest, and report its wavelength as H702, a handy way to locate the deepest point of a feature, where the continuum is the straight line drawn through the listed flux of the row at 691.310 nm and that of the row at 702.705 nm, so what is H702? 702.381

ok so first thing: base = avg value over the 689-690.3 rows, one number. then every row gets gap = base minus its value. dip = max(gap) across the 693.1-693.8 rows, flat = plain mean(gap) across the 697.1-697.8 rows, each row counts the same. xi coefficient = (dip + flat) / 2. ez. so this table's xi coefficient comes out 0.010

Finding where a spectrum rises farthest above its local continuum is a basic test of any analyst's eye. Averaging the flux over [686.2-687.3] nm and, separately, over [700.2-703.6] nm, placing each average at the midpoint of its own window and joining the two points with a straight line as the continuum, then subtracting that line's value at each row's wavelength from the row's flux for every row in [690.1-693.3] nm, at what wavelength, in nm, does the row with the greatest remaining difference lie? 692.107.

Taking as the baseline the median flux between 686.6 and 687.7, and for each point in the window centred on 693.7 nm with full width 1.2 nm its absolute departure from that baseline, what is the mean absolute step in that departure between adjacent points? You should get 0.037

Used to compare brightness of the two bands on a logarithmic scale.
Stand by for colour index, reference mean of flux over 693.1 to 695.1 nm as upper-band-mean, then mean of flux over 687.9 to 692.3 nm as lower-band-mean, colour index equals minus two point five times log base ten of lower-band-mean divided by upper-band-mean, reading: -0.018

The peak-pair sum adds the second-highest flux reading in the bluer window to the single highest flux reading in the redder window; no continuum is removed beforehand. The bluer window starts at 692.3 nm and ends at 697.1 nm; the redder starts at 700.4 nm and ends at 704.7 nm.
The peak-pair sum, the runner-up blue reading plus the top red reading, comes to 2.02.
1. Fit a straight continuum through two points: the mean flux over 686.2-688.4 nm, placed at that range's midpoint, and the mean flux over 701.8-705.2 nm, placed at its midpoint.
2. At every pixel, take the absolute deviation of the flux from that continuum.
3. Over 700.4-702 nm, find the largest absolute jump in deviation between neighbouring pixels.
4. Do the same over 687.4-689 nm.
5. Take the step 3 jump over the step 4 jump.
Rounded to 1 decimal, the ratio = 2.0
